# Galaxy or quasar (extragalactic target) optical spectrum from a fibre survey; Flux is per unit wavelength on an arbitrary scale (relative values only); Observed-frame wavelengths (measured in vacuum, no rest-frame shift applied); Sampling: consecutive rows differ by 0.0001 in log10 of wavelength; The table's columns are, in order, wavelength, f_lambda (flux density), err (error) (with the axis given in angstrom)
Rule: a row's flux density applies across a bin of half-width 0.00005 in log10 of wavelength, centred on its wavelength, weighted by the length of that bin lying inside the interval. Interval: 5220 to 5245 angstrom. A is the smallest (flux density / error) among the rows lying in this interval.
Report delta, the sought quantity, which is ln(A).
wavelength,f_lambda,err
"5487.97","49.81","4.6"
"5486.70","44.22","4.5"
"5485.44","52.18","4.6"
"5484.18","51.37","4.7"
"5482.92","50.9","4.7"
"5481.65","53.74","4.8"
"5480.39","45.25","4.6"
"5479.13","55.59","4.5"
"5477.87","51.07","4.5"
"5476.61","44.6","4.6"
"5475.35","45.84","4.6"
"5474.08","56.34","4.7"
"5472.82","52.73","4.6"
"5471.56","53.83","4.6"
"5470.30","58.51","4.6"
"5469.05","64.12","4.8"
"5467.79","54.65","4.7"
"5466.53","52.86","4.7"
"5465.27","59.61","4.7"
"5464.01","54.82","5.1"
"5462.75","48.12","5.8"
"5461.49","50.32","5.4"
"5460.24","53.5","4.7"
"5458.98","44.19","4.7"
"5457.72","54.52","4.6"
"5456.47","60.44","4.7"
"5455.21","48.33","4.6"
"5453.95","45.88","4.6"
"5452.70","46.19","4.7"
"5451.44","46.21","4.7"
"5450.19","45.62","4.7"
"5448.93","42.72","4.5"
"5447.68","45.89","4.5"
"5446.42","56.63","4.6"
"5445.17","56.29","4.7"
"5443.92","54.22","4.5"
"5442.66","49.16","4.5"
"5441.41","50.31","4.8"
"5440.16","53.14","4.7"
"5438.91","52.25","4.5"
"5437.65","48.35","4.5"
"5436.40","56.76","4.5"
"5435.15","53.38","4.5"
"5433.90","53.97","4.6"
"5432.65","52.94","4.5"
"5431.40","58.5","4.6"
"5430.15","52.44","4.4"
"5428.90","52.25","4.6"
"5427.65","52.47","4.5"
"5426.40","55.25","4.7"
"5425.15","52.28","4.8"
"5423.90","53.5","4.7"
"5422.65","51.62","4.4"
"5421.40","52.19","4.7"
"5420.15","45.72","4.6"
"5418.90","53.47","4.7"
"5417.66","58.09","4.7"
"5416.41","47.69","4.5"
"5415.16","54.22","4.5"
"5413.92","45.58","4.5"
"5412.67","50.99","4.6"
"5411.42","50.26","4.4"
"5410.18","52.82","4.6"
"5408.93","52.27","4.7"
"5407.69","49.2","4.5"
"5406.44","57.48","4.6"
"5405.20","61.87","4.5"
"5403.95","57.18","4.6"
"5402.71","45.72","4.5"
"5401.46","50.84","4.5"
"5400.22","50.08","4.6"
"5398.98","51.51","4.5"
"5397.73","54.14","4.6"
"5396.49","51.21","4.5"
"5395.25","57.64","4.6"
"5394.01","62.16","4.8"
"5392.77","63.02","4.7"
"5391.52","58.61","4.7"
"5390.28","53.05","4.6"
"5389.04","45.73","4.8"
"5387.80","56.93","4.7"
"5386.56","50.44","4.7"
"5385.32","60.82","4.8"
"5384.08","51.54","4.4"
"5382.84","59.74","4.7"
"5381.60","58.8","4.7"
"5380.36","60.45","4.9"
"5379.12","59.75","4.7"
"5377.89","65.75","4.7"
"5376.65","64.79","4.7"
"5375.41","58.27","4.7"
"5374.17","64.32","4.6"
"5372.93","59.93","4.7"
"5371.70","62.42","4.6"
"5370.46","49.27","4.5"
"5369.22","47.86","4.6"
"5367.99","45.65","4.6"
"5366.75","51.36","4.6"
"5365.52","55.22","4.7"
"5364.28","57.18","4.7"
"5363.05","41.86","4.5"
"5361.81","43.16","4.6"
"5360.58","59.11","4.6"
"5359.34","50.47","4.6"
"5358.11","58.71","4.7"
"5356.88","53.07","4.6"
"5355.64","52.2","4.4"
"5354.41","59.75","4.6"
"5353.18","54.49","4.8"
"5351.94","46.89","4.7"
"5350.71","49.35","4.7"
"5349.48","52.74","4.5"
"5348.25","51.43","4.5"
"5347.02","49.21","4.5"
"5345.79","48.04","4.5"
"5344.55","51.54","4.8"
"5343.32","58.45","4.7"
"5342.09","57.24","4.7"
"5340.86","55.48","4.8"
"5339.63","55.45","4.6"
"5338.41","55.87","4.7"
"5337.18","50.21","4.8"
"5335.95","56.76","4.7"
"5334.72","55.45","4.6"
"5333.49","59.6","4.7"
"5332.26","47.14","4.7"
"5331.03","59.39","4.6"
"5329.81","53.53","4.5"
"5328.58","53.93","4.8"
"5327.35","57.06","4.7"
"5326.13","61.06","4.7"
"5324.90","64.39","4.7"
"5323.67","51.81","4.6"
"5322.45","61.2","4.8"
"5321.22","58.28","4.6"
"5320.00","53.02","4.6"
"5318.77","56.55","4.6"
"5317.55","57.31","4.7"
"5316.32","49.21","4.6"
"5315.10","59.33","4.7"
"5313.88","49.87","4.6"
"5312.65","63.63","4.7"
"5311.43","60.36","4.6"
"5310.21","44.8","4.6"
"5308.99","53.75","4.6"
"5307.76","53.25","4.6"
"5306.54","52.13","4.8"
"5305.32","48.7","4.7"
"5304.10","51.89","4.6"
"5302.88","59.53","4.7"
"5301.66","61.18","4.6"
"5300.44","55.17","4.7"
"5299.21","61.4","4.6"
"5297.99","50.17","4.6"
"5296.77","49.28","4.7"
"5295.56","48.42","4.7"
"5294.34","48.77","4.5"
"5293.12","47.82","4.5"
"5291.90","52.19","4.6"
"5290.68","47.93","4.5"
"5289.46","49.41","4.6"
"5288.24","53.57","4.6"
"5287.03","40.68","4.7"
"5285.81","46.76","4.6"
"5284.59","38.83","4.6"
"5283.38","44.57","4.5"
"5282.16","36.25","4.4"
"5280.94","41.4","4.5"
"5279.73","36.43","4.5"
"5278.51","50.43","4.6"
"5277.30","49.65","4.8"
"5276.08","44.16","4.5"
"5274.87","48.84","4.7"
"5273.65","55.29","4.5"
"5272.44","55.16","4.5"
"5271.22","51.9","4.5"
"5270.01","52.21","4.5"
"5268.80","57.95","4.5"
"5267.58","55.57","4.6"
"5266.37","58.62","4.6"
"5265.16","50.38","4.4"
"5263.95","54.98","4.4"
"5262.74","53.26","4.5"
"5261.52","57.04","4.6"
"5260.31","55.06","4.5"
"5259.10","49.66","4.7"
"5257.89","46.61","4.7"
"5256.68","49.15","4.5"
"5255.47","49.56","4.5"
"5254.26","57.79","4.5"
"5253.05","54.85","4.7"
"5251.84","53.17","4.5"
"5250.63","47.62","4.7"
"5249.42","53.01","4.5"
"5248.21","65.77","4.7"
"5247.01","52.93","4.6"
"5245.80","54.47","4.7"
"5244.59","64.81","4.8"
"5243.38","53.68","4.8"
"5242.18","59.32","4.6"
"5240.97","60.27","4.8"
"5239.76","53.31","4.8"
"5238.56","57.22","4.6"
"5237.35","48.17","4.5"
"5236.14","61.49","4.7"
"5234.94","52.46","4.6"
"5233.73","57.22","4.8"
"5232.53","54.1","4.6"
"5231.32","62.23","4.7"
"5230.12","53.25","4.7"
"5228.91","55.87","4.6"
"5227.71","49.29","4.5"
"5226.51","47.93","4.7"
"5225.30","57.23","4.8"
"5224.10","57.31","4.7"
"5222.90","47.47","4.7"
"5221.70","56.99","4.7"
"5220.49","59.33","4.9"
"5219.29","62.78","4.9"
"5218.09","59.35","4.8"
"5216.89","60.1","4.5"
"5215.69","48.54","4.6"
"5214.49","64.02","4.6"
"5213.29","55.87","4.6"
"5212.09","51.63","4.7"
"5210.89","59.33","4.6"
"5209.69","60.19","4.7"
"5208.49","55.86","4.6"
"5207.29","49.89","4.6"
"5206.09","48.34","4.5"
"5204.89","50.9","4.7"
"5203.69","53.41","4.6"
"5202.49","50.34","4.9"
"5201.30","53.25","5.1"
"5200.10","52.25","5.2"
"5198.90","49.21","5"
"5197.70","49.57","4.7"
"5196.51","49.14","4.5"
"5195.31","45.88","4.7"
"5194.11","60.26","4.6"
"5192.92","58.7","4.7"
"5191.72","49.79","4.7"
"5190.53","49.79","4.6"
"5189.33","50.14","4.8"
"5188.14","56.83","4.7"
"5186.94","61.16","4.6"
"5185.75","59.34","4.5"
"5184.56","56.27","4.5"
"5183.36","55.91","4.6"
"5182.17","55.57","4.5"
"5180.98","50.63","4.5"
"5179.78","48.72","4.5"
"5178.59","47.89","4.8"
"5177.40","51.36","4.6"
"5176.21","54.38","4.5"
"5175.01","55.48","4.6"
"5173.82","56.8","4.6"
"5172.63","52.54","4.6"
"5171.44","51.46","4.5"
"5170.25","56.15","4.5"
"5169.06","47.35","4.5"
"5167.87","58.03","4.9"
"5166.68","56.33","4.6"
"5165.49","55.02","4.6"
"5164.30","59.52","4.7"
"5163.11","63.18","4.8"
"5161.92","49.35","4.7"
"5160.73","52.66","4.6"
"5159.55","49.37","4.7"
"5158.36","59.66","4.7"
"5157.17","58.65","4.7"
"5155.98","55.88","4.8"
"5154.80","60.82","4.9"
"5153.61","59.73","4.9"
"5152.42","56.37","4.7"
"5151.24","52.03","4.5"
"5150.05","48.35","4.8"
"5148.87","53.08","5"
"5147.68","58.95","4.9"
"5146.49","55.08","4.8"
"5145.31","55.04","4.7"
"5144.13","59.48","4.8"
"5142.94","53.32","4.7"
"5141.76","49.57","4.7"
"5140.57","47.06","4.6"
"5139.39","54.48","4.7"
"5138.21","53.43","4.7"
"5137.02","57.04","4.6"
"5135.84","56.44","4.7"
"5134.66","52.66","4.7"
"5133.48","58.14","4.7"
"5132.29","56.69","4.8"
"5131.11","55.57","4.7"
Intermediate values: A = 10.1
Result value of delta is 2.313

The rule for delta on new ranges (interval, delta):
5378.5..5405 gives 2.254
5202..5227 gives 2.313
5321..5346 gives 2.306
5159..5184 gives 2.300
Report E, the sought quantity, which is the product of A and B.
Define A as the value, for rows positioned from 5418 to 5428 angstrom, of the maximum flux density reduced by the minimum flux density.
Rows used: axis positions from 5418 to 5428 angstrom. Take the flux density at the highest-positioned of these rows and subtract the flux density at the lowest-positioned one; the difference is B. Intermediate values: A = 9.5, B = -1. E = -10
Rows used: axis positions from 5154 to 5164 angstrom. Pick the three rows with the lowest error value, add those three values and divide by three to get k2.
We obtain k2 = 4.67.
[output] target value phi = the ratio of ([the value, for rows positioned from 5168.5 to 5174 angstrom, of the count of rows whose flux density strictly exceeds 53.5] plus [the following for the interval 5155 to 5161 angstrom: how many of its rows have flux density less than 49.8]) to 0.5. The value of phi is 6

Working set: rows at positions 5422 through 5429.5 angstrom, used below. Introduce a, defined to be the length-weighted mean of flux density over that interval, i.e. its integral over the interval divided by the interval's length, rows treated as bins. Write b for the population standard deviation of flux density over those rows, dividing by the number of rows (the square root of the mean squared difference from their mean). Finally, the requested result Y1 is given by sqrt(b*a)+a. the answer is 61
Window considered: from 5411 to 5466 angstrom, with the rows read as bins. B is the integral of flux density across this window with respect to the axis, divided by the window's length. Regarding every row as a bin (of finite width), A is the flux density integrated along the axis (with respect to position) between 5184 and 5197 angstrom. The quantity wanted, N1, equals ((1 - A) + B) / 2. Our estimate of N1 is -327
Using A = 706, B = 51.6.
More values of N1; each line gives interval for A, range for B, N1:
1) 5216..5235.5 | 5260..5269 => -515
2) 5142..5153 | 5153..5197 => -272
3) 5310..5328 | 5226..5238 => -483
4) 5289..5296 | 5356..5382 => -143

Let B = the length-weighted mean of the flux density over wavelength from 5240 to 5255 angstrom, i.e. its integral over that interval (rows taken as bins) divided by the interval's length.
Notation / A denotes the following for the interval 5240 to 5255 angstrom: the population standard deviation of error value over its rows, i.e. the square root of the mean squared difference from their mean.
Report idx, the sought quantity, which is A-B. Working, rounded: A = 0.111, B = 56.3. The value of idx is -56.2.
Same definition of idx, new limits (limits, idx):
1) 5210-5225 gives -56.9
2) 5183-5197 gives -54.3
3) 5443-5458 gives -50.0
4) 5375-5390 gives -57.5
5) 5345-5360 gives -52.1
